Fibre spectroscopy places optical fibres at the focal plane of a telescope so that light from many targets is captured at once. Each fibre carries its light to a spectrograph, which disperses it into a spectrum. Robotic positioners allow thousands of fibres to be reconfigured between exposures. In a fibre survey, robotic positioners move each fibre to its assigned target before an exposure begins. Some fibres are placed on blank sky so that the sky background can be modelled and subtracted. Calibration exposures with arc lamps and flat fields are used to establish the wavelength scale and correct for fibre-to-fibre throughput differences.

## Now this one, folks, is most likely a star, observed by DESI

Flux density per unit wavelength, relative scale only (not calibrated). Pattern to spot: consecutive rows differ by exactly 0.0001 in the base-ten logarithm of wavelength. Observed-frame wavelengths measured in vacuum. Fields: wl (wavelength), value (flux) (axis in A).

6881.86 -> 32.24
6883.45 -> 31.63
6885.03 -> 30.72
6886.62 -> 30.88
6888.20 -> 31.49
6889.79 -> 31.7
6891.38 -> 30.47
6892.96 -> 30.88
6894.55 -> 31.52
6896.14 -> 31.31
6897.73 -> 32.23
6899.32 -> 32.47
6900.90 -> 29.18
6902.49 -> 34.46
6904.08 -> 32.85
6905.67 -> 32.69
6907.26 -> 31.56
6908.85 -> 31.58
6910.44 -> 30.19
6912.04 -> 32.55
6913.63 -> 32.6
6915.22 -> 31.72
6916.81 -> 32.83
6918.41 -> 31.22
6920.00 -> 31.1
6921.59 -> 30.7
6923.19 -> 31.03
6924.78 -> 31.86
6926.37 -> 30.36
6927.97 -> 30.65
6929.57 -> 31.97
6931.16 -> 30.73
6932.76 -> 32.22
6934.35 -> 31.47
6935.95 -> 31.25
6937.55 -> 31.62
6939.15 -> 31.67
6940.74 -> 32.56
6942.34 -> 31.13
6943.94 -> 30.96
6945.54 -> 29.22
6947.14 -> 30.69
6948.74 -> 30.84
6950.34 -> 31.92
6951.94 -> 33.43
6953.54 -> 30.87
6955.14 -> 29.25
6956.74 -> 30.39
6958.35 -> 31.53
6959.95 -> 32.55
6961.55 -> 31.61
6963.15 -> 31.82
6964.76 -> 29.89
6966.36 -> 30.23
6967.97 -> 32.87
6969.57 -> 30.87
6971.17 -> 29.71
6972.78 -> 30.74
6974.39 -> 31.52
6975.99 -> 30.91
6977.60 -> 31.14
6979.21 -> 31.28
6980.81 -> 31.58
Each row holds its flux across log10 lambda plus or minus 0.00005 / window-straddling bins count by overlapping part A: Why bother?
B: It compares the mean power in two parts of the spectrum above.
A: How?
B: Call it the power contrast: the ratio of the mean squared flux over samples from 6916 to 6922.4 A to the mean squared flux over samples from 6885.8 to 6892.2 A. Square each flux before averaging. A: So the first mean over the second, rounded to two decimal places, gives 1.02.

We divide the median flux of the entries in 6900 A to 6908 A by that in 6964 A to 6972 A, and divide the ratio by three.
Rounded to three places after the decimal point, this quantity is 0.360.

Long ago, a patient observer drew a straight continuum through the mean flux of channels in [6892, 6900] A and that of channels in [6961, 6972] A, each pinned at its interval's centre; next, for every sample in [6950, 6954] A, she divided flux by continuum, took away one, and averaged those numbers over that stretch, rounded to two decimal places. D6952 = 0.03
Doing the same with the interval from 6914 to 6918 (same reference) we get 0.02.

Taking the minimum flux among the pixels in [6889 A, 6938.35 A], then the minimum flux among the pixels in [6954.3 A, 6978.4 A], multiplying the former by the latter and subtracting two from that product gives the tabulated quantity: 852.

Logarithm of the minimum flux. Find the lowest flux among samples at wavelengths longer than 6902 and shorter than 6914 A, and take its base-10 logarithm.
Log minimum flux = 1.48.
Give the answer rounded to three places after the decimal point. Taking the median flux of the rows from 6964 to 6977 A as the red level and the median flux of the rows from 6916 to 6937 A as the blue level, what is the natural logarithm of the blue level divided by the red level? 0.013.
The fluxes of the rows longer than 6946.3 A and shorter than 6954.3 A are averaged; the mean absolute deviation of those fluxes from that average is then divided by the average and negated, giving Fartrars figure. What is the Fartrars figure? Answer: -0.029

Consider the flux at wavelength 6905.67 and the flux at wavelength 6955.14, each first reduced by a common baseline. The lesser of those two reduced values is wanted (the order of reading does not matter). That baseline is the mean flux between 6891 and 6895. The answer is -1.7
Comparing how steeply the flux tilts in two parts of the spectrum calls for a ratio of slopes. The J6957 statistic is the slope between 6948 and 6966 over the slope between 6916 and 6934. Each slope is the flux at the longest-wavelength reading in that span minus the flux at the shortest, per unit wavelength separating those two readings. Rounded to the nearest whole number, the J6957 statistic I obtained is 2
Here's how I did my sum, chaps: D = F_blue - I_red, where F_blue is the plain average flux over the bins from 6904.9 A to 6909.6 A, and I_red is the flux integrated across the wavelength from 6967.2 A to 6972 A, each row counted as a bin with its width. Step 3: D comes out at -118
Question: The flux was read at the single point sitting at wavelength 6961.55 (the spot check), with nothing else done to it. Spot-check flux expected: 31.61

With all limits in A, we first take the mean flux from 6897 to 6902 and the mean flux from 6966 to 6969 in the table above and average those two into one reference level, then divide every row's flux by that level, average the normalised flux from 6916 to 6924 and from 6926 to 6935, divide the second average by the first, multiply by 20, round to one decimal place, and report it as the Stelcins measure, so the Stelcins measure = 19.9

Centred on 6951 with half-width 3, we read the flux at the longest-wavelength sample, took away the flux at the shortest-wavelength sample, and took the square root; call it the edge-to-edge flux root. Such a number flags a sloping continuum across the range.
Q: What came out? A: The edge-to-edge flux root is 0.17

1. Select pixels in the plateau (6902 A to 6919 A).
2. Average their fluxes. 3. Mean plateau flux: 32.2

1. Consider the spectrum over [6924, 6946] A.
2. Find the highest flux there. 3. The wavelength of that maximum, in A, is 6940.74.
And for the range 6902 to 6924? 6902.49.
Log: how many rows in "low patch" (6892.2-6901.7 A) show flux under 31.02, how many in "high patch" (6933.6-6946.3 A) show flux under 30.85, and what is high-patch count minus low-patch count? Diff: -1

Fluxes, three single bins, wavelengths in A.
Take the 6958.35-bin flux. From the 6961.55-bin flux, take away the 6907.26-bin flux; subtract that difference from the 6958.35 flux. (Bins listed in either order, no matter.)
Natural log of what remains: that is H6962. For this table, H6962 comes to 3.45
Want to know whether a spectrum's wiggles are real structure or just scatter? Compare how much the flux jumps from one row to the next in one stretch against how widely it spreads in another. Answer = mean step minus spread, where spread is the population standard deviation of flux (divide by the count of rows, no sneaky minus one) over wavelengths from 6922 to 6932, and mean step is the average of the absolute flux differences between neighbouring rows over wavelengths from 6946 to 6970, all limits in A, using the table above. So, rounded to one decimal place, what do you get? 0.7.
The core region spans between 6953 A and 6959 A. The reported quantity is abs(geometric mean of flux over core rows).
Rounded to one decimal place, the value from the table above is 30.5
